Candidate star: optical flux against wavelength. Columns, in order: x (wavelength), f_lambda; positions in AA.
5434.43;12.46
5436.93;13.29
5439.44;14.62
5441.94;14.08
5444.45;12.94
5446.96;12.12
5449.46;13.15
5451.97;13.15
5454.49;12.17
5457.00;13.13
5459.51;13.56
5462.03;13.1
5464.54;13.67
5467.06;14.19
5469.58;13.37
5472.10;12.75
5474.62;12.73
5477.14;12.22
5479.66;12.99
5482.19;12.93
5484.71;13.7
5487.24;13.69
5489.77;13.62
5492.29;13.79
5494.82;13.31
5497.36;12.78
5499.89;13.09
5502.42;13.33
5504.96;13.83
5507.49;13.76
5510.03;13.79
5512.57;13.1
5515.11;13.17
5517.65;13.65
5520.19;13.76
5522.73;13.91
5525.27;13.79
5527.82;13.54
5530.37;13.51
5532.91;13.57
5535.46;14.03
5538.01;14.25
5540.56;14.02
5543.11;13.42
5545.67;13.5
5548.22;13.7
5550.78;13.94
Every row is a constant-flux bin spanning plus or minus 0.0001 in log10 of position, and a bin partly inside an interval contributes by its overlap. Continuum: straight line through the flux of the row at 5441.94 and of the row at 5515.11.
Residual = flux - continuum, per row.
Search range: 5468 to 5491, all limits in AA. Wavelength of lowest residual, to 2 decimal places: 5477.14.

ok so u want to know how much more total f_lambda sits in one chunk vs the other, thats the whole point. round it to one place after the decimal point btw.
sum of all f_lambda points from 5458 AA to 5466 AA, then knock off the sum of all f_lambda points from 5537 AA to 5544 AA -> -1.4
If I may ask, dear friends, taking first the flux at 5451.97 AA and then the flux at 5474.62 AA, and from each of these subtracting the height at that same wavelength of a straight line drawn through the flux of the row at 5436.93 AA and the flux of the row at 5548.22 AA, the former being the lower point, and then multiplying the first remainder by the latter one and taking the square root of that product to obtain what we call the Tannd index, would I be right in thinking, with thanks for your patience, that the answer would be 0.37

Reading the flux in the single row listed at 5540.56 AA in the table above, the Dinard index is 14.02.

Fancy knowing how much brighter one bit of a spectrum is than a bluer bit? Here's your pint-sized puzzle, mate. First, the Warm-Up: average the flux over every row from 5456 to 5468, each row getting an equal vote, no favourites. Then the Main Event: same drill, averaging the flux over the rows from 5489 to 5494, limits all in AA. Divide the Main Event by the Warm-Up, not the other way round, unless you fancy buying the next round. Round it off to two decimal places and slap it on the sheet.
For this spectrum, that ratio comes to 1.01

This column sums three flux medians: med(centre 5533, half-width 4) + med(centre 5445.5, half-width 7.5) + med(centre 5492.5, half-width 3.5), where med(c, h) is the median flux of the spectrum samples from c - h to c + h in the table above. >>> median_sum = 40.3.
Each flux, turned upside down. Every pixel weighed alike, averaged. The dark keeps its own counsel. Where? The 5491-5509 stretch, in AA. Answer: 0.0746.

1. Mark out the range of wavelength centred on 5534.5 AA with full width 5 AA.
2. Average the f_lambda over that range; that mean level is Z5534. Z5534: 13.8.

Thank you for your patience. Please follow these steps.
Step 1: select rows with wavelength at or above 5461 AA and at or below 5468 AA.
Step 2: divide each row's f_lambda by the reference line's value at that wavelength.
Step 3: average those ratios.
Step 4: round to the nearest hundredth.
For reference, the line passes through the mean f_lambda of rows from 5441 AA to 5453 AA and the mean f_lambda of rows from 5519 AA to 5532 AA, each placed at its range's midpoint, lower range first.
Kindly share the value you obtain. 1.03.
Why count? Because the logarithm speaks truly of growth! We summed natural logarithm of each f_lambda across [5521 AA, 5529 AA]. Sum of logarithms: 7.86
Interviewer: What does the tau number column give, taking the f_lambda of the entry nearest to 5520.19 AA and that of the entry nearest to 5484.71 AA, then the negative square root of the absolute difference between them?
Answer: -0.2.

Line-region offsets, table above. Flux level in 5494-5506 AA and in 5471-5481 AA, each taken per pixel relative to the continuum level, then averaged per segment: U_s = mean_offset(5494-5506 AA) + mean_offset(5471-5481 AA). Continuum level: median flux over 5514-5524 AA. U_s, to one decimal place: -1.5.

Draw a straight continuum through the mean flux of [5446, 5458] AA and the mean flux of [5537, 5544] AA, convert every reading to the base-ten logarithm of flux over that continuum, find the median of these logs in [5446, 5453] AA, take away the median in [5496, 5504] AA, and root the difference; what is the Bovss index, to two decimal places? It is 0.15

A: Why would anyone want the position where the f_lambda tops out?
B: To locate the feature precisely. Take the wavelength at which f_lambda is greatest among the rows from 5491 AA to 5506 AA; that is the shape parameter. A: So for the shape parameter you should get 5504.96 AA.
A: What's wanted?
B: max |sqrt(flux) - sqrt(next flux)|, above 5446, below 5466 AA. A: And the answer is 0.14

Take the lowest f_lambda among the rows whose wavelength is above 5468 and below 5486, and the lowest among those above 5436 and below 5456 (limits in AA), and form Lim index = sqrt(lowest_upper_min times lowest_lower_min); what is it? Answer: 12.2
